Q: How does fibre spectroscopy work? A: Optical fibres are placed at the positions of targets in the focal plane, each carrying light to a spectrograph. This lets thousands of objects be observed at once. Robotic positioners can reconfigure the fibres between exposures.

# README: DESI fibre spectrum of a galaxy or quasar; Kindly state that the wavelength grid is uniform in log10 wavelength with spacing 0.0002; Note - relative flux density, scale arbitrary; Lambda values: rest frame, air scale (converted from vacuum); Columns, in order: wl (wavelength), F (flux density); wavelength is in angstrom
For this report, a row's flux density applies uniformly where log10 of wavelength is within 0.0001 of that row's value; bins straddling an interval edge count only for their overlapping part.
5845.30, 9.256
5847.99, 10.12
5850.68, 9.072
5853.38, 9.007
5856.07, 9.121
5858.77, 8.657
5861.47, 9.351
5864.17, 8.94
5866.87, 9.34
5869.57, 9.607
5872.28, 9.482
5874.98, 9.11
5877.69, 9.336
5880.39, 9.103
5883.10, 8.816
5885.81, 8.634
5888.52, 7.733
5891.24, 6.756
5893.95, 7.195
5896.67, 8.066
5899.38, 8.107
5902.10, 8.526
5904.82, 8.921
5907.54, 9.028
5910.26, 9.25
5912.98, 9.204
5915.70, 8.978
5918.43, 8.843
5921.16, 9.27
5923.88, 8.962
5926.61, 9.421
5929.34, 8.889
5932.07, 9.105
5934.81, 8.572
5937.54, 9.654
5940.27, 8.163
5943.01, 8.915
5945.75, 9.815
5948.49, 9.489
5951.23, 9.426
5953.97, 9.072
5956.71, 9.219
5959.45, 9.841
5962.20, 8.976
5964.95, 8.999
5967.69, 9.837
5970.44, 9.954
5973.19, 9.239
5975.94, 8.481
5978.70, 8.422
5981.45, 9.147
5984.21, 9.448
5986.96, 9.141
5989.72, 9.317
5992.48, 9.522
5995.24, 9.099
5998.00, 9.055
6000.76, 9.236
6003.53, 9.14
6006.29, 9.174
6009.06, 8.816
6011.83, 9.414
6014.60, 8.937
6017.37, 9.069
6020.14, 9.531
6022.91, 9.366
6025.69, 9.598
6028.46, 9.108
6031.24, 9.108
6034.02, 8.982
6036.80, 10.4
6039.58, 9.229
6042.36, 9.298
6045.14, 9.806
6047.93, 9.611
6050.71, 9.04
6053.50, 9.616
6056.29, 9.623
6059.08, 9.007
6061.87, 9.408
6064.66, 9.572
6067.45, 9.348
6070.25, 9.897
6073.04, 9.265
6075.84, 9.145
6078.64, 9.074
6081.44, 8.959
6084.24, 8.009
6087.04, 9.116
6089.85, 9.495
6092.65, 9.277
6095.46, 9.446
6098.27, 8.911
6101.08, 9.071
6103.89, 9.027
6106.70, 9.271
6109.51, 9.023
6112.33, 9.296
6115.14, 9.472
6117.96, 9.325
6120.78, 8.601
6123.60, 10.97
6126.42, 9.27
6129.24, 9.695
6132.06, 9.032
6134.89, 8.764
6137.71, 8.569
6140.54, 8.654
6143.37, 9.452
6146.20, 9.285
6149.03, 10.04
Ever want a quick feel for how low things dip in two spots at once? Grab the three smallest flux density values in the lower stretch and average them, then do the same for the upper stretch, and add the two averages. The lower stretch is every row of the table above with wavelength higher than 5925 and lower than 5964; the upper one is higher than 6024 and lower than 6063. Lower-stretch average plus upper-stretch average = 17.6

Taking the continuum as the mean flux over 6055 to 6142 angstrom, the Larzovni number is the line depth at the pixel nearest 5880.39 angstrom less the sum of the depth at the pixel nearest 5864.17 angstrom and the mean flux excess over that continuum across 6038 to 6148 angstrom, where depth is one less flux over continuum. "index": -0.06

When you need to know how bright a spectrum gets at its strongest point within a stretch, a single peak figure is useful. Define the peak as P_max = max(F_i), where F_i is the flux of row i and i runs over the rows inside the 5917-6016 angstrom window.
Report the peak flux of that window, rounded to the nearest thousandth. 9.954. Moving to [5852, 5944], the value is 9.654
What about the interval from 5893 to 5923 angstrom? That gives 9.270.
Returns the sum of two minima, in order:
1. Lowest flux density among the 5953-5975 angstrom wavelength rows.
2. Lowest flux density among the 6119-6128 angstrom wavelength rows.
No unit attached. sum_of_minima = 17.58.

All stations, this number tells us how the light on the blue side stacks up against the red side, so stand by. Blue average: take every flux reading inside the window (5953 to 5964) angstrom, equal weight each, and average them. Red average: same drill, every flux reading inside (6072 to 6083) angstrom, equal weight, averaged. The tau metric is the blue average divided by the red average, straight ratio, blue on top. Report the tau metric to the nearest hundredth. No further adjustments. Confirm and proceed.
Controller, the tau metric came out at 1.02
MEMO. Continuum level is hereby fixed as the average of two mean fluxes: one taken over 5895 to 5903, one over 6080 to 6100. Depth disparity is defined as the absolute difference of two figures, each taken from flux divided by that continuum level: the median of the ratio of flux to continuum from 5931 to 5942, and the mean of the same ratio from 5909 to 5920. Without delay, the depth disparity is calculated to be 0.027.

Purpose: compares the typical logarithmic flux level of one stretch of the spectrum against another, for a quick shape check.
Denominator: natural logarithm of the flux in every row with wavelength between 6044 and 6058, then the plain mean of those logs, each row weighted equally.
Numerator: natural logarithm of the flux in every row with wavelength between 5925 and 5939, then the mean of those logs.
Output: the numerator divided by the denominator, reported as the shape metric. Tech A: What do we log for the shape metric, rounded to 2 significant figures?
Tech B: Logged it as 0.98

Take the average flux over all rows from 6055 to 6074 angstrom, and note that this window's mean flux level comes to 9.45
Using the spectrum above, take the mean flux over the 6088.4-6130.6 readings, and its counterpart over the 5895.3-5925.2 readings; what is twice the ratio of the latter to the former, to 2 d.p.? 1.89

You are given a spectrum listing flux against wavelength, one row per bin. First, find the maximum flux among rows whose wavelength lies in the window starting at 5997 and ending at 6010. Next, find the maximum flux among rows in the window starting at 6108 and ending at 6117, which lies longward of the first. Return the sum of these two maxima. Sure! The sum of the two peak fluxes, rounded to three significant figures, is 18.7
